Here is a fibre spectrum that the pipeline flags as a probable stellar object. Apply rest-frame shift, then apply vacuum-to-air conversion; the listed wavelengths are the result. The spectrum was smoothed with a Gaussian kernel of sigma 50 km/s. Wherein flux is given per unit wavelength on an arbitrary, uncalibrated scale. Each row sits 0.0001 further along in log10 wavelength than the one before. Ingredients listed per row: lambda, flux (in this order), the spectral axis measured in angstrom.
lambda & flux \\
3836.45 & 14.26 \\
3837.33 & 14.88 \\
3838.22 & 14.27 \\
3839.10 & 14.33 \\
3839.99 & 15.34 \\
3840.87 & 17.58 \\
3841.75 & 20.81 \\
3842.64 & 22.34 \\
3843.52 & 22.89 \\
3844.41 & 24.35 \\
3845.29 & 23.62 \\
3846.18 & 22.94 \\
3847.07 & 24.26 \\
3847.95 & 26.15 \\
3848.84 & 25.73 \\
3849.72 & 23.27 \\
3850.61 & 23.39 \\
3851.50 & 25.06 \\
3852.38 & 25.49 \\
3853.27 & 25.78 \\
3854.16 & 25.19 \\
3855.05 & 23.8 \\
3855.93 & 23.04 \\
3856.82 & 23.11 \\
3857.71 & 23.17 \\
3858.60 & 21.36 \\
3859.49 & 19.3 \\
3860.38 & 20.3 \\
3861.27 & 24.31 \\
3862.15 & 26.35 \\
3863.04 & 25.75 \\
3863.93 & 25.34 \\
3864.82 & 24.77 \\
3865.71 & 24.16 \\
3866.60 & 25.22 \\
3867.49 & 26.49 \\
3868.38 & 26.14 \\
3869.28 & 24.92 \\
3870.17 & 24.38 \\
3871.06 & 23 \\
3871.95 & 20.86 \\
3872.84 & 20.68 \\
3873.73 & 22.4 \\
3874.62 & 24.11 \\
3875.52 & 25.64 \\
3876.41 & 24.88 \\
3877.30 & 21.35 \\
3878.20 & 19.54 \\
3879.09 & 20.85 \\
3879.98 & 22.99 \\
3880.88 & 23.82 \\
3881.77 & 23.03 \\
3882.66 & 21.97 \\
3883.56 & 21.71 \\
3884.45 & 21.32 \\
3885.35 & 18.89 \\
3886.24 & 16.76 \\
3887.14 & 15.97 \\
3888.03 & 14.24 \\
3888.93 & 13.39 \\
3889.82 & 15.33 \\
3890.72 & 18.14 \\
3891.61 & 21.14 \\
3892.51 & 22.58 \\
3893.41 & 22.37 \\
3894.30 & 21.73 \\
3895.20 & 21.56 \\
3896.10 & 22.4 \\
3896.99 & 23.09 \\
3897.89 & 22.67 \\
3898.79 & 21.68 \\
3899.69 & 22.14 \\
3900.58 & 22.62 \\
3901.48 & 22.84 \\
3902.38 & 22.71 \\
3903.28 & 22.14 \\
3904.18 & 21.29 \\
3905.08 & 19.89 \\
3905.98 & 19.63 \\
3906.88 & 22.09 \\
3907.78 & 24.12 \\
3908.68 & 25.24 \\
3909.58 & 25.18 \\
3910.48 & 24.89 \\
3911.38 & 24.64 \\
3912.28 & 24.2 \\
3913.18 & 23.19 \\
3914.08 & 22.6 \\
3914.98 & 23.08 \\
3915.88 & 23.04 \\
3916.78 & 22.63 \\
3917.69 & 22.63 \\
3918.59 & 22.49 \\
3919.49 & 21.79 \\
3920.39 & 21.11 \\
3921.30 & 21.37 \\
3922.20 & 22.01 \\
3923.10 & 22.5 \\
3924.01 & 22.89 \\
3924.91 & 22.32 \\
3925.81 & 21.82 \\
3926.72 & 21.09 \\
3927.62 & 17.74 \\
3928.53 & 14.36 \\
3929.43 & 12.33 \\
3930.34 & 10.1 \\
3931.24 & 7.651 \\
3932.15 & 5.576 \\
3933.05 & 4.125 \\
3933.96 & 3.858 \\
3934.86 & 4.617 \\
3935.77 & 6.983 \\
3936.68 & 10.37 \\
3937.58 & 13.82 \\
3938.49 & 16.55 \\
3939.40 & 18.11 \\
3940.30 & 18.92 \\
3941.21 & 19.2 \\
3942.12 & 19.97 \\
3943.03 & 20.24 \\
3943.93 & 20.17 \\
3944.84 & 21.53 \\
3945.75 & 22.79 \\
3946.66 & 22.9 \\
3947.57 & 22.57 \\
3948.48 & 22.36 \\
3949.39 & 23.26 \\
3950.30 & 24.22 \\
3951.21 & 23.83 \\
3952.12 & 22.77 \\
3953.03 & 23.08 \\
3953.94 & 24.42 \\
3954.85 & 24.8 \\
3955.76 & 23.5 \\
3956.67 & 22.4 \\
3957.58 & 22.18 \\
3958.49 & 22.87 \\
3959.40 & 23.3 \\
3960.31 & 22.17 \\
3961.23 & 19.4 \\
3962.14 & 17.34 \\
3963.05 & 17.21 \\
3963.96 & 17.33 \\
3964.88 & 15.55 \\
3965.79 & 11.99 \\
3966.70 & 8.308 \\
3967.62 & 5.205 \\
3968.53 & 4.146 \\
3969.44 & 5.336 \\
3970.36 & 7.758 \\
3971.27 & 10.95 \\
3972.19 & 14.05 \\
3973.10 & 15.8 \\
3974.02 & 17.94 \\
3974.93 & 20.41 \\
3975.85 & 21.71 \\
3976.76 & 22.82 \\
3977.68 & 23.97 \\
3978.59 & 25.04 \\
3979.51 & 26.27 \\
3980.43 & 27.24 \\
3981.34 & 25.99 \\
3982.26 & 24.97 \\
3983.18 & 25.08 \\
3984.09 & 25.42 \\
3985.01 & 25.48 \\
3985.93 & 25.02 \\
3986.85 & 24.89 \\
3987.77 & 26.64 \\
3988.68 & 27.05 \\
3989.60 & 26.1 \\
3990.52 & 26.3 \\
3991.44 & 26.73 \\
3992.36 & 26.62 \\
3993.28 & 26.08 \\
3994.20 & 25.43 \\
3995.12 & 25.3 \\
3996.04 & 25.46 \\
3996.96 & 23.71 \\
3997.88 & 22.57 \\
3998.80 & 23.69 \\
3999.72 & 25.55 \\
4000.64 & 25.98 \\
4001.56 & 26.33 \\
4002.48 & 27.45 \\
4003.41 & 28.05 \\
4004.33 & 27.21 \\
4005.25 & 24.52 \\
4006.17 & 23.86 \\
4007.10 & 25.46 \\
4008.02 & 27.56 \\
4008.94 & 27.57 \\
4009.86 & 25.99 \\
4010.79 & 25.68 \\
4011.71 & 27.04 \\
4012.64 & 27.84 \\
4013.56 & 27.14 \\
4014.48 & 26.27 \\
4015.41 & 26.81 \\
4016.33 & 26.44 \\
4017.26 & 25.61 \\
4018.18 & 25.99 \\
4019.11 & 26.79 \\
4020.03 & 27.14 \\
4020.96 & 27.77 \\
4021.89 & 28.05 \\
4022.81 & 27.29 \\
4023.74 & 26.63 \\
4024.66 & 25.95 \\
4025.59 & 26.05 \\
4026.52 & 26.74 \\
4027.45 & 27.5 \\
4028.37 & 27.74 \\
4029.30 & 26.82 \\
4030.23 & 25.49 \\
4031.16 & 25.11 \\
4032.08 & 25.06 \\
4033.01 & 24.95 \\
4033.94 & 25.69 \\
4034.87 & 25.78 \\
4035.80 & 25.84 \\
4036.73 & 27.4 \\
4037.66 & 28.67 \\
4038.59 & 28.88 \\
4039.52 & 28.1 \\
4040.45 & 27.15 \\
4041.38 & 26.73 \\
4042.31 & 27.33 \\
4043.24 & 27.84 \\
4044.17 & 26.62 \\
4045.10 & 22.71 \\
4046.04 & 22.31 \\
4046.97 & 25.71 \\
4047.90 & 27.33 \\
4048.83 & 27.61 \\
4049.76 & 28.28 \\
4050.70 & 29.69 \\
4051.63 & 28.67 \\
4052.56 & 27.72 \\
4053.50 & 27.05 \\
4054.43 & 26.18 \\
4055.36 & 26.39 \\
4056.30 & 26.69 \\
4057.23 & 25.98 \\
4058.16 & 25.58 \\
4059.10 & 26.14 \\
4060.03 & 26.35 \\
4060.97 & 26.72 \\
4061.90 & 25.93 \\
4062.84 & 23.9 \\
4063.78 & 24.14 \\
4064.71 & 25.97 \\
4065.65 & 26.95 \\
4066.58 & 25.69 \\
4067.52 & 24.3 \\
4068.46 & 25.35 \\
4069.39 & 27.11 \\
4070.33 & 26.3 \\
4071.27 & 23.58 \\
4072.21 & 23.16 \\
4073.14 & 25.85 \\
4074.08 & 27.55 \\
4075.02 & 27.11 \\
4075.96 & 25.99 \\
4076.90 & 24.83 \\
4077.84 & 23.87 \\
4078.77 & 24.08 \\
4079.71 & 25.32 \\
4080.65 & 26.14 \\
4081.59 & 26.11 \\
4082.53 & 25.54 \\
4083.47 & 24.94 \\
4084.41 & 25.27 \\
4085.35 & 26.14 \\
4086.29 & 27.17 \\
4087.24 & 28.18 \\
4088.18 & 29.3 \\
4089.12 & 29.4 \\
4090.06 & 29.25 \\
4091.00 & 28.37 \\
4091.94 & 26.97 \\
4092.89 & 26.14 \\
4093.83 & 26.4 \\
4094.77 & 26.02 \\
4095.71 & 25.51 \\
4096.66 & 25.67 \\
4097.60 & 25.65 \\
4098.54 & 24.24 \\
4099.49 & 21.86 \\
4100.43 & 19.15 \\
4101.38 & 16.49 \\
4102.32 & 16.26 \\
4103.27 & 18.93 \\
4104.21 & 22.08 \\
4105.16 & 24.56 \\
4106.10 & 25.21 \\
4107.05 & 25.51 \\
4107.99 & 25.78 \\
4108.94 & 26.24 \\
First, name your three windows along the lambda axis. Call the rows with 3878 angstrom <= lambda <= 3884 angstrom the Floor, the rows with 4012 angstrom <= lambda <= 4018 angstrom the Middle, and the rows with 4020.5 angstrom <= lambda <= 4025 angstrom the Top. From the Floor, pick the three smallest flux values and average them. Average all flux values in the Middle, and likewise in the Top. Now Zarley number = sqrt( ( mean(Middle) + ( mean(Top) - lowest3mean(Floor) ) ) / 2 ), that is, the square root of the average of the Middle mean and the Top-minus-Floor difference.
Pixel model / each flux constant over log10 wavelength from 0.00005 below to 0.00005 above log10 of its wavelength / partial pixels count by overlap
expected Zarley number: 4.1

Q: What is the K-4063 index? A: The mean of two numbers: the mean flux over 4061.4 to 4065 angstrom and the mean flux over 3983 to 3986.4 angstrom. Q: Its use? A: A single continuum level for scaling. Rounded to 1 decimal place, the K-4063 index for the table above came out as 25.1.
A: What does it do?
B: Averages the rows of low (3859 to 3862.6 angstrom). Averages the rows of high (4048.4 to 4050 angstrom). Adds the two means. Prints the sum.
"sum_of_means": 51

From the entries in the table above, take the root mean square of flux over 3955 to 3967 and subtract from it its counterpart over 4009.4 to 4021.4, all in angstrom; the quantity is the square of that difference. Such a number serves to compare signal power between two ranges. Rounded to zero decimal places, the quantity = 55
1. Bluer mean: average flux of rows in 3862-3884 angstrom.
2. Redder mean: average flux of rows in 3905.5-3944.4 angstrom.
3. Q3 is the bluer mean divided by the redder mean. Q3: 1.28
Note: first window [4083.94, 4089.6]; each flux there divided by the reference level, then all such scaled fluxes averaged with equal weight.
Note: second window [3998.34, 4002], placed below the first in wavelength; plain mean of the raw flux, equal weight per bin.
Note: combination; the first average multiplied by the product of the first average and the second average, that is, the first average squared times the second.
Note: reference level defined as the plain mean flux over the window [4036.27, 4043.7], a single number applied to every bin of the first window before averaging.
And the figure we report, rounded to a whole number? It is 25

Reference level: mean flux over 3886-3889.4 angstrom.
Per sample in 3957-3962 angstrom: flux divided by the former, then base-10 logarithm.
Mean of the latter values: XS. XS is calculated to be 0.16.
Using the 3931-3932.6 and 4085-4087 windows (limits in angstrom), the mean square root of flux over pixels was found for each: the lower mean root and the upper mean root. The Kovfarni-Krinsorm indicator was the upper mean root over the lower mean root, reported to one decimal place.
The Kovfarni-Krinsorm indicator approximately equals 2.0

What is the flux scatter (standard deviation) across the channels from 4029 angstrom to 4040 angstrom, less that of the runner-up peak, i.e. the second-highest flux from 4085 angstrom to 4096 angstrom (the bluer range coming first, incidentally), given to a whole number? -28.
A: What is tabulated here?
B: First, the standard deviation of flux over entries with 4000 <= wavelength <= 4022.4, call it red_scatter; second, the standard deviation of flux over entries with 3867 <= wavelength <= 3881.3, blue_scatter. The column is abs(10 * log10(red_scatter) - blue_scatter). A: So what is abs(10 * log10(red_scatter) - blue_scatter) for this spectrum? 1.8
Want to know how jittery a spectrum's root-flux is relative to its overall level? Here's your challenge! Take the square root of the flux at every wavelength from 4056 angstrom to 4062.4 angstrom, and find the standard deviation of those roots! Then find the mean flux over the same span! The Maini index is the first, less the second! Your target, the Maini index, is -26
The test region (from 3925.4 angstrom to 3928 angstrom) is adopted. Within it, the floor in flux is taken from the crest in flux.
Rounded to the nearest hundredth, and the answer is 4.08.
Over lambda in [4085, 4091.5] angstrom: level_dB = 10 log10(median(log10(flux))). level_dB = 1.62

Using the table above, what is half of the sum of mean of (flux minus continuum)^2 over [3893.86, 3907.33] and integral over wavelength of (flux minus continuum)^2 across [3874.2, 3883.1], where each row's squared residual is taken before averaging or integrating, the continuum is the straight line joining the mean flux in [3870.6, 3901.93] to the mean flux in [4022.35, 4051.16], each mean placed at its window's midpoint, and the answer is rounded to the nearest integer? 34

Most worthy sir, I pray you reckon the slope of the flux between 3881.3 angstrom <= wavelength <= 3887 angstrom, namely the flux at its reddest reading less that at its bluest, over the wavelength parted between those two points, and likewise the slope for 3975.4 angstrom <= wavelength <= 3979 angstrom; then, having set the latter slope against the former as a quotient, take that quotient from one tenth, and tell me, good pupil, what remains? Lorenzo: 1.0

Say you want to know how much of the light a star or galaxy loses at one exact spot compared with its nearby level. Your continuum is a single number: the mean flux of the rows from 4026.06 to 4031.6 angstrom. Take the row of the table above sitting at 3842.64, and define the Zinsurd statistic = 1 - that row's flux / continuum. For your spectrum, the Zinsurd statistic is 0.16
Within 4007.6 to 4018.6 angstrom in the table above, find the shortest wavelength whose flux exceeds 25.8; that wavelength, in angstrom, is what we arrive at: 4008.02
